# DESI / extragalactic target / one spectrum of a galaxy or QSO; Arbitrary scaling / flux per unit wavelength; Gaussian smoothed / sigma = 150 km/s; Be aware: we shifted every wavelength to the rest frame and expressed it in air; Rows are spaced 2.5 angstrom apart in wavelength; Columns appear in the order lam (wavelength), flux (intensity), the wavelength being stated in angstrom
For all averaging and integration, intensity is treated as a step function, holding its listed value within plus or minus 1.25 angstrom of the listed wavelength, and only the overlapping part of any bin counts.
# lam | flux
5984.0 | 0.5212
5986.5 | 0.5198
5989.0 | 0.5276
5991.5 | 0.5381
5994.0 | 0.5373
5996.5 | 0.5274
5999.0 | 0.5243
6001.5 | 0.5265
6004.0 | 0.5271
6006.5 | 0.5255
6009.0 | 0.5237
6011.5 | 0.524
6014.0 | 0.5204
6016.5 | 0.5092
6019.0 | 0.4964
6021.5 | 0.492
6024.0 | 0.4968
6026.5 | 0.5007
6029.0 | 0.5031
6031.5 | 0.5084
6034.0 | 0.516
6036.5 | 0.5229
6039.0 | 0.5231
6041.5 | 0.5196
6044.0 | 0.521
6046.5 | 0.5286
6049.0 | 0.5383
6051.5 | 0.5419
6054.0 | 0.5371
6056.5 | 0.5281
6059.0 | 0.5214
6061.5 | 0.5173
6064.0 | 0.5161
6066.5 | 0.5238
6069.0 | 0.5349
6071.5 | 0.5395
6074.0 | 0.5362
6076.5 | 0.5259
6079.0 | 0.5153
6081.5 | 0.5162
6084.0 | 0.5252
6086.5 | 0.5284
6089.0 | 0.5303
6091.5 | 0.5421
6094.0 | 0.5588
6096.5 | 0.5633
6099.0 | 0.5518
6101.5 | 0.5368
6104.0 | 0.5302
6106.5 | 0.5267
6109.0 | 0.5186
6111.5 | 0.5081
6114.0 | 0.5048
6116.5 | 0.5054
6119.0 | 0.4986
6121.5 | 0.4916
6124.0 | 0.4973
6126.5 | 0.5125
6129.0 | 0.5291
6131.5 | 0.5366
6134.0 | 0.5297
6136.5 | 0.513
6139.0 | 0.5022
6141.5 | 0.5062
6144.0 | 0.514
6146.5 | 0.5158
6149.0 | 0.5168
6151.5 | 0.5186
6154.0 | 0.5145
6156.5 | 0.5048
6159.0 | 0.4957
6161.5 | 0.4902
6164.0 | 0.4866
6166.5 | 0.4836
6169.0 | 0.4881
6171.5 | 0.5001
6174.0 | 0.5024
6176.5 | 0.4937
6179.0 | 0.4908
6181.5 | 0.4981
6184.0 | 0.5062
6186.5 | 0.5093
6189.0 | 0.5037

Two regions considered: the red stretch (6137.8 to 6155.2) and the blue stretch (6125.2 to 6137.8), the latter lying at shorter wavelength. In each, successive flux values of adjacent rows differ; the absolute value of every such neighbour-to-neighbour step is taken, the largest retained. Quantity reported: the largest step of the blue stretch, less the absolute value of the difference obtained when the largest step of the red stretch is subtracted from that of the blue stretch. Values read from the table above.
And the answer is 0.008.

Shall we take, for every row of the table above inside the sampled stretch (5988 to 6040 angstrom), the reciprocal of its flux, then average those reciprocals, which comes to 1.93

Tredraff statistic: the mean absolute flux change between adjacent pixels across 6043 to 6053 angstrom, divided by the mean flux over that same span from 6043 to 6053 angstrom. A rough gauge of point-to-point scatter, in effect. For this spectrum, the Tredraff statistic 0.0131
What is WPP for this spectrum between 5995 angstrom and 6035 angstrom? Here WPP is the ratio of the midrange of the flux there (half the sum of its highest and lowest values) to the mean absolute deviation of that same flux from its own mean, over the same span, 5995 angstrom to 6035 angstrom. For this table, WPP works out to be 45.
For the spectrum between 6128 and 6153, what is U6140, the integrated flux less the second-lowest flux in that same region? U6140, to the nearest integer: 12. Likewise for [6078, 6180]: 52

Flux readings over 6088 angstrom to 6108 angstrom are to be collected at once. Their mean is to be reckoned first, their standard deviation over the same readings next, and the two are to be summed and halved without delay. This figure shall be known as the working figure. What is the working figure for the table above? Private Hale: 0.278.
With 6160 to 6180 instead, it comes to 0.249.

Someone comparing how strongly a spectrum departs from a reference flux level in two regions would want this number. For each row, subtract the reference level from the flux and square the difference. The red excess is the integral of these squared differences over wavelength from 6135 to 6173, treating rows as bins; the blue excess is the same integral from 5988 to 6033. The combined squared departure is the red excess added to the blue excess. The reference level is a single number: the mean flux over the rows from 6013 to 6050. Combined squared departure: 0.018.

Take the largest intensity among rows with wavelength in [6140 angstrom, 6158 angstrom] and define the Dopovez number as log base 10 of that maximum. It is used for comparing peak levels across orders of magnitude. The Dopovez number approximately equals -0.285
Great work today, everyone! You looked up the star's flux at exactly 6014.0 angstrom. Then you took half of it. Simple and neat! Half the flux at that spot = 0.260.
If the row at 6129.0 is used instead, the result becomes 0.265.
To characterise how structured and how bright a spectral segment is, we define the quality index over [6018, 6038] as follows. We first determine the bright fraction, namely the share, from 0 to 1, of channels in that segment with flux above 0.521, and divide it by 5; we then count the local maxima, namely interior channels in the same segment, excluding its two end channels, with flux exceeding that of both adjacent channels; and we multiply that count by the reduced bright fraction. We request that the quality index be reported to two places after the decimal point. 0.00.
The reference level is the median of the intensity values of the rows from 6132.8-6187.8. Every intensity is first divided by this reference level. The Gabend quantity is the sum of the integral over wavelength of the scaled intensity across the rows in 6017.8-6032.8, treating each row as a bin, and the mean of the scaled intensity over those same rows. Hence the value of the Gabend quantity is 15.9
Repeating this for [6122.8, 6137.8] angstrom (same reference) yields 16.5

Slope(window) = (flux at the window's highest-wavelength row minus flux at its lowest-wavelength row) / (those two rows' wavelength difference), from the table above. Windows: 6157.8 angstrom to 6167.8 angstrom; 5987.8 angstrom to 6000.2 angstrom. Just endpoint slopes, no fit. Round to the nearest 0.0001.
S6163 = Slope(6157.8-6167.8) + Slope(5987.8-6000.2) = -0.0019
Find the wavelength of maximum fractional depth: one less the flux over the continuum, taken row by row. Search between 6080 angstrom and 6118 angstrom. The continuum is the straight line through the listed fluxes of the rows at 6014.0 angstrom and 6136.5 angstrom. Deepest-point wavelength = 6114.0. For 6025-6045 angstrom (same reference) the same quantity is 6026.5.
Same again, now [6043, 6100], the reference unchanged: 6064.0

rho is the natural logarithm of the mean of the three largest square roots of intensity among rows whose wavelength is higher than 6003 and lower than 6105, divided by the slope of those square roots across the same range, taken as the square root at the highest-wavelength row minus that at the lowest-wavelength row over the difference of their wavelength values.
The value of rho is 10.5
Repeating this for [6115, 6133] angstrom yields 6.2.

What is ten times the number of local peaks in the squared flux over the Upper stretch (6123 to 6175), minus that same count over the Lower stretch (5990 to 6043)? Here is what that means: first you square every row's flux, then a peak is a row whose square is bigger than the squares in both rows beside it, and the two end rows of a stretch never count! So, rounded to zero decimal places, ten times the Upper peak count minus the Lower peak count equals 17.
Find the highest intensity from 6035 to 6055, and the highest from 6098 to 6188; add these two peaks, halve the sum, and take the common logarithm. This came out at -0.262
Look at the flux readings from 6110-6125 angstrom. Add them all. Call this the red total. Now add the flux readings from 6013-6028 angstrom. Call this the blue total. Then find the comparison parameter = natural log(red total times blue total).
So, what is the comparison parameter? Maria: 2.2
